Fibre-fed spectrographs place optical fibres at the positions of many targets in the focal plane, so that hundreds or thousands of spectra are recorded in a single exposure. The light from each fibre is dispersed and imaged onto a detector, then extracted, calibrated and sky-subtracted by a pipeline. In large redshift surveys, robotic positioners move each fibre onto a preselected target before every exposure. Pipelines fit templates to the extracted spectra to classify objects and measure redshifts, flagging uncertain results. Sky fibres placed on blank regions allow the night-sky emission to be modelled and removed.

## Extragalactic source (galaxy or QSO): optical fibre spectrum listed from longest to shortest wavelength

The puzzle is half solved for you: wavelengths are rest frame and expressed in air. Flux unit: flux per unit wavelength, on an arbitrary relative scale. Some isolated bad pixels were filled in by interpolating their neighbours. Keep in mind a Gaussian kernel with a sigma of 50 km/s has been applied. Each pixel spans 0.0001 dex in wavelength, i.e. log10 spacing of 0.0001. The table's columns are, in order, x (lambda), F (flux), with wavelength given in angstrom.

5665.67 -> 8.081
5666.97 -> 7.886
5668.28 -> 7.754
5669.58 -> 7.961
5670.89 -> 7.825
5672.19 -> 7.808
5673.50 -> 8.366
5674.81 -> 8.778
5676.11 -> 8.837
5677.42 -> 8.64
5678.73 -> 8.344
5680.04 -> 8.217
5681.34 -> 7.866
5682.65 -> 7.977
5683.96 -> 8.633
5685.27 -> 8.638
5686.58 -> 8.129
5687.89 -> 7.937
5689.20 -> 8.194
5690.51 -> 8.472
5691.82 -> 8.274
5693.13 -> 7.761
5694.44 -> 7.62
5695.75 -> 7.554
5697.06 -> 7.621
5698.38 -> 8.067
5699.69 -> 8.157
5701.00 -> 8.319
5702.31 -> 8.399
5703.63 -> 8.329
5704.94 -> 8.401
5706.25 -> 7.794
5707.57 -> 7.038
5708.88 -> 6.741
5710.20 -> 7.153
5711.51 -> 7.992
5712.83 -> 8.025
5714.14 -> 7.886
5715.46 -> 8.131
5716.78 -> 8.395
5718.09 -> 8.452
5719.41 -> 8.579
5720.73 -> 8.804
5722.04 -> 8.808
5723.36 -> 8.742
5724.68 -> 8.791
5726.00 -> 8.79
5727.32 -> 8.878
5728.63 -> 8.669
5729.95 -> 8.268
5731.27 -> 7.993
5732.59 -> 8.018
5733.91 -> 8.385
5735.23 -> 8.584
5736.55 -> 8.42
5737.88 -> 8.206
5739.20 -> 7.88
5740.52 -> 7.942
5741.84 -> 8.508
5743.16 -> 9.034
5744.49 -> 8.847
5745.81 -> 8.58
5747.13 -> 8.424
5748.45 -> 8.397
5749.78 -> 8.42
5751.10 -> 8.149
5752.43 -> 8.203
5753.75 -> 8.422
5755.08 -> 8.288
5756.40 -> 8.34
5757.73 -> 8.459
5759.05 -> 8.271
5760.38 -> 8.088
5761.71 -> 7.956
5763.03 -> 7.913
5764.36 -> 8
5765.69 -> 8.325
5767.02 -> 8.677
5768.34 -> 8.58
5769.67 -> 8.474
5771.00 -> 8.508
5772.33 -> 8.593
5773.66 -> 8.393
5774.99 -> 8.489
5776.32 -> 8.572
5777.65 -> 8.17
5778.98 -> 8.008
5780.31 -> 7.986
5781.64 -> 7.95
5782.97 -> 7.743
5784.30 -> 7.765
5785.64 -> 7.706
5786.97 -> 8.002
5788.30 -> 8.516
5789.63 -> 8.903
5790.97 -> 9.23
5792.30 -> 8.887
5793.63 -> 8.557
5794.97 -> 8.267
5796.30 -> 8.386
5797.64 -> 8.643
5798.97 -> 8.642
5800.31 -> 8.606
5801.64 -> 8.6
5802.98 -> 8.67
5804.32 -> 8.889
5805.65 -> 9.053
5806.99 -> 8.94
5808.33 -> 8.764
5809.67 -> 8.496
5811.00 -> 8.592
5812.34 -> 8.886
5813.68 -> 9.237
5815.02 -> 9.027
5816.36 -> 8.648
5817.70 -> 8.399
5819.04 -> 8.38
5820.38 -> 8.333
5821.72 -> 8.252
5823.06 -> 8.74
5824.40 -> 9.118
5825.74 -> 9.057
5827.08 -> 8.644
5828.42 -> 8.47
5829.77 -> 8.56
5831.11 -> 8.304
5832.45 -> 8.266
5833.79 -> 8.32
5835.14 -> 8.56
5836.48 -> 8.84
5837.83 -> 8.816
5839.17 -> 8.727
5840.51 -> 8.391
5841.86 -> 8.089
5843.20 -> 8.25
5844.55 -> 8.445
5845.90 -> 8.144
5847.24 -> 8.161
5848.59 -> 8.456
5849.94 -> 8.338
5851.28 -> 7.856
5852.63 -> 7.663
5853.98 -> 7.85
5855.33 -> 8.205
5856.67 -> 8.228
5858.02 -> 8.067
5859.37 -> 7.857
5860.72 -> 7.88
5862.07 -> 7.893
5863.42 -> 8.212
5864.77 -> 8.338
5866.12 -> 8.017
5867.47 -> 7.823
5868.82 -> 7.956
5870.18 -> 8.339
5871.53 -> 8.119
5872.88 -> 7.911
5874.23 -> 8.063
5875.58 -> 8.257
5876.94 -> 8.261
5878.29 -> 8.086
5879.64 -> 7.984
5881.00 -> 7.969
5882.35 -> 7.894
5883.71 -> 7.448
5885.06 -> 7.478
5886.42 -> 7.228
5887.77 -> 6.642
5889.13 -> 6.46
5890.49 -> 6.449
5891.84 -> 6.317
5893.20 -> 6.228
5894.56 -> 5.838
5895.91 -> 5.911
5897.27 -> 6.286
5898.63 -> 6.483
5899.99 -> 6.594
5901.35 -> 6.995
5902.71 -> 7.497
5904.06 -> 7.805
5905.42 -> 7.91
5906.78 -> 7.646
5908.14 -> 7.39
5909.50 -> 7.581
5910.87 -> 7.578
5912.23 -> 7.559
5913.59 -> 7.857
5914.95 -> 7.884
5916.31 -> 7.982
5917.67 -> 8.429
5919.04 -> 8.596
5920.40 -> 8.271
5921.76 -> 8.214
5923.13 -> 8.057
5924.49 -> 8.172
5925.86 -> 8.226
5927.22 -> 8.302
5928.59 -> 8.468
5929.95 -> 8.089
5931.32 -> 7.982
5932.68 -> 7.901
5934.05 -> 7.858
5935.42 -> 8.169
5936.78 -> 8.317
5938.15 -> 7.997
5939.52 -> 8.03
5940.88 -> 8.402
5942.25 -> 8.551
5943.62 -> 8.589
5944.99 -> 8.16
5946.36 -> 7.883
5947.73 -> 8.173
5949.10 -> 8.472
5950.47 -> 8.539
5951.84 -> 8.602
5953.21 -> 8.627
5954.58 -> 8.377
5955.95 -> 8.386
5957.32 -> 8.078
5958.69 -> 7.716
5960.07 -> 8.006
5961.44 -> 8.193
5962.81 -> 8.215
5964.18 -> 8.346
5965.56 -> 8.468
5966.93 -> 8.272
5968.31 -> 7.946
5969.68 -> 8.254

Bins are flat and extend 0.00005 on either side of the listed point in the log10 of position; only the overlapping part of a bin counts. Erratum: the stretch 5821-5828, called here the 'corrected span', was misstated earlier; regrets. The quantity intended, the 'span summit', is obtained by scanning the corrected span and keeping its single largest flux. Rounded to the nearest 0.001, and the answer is 9.118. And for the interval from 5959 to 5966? 8.468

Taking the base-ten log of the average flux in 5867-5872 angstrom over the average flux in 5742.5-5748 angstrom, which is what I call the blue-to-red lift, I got -0.034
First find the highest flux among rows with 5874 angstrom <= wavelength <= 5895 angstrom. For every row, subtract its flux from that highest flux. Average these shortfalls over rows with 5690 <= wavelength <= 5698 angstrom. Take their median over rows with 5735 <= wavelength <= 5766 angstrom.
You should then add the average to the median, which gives 0.31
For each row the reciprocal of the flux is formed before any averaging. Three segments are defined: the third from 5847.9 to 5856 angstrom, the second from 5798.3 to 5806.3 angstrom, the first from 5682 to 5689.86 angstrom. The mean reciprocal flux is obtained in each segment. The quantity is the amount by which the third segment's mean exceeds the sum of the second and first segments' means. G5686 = -0.112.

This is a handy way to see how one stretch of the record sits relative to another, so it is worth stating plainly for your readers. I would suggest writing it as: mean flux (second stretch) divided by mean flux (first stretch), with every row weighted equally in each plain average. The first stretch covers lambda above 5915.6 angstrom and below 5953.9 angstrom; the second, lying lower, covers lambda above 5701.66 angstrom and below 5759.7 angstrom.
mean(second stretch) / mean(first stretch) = 1.00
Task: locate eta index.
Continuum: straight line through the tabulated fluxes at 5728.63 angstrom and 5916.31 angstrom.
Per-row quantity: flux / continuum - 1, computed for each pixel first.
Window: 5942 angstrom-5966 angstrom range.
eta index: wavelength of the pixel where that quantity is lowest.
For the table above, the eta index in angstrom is 5958.69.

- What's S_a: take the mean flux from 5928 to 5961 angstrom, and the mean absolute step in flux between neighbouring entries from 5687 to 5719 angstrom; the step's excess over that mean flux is -7.96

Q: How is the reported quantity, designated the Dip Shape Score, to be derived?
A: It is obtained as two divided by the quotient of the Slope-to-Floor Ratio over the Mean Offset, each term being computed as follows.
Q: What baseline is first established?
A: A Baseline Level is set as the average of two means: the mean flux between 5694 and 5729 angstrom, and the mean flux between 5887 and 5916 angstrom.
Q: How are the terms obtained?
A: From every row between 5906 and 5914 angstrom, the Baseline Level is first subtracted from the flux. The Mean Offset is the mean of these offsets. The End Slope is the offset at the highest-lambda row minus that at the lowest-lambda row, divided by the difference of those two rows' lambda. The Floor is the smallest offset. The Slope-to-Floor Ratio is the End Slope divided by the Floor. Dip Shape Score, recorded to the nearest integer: 0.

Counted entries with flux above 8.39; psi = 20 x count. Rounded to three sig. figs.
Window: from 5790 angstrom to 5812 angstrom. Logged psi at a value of 280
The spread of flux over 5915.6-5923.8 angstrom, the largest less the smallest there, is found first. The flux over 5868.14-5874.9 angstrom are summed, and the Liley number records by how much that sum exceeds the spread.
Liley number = 40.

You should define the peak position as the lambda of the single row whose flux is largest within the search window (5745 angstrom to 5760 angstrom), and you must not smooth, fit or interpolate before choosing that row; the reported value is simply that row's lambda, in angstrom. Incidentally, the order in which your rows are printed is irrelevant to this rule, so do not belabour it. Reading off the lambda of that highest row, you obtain 5745.81 angstrom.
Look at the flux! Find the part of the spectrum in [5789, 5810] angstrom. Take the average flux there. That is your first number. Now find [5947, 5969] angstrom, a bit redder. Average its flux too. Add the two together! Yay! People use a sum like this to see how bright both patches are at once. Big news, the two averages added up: 17.00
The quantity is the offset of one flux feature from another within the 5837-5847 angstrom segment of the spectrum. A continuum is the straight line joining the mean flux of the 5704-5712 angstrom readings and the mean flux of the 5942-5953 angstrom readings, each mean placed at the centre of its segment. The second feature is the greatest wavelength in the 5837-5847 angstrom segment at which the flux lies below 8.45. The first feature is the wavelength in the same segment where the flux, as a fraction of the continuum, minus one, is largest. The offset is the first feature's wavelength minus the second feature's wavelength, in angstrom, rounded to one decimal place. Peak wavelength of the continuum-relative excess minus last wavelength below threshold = -8.1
